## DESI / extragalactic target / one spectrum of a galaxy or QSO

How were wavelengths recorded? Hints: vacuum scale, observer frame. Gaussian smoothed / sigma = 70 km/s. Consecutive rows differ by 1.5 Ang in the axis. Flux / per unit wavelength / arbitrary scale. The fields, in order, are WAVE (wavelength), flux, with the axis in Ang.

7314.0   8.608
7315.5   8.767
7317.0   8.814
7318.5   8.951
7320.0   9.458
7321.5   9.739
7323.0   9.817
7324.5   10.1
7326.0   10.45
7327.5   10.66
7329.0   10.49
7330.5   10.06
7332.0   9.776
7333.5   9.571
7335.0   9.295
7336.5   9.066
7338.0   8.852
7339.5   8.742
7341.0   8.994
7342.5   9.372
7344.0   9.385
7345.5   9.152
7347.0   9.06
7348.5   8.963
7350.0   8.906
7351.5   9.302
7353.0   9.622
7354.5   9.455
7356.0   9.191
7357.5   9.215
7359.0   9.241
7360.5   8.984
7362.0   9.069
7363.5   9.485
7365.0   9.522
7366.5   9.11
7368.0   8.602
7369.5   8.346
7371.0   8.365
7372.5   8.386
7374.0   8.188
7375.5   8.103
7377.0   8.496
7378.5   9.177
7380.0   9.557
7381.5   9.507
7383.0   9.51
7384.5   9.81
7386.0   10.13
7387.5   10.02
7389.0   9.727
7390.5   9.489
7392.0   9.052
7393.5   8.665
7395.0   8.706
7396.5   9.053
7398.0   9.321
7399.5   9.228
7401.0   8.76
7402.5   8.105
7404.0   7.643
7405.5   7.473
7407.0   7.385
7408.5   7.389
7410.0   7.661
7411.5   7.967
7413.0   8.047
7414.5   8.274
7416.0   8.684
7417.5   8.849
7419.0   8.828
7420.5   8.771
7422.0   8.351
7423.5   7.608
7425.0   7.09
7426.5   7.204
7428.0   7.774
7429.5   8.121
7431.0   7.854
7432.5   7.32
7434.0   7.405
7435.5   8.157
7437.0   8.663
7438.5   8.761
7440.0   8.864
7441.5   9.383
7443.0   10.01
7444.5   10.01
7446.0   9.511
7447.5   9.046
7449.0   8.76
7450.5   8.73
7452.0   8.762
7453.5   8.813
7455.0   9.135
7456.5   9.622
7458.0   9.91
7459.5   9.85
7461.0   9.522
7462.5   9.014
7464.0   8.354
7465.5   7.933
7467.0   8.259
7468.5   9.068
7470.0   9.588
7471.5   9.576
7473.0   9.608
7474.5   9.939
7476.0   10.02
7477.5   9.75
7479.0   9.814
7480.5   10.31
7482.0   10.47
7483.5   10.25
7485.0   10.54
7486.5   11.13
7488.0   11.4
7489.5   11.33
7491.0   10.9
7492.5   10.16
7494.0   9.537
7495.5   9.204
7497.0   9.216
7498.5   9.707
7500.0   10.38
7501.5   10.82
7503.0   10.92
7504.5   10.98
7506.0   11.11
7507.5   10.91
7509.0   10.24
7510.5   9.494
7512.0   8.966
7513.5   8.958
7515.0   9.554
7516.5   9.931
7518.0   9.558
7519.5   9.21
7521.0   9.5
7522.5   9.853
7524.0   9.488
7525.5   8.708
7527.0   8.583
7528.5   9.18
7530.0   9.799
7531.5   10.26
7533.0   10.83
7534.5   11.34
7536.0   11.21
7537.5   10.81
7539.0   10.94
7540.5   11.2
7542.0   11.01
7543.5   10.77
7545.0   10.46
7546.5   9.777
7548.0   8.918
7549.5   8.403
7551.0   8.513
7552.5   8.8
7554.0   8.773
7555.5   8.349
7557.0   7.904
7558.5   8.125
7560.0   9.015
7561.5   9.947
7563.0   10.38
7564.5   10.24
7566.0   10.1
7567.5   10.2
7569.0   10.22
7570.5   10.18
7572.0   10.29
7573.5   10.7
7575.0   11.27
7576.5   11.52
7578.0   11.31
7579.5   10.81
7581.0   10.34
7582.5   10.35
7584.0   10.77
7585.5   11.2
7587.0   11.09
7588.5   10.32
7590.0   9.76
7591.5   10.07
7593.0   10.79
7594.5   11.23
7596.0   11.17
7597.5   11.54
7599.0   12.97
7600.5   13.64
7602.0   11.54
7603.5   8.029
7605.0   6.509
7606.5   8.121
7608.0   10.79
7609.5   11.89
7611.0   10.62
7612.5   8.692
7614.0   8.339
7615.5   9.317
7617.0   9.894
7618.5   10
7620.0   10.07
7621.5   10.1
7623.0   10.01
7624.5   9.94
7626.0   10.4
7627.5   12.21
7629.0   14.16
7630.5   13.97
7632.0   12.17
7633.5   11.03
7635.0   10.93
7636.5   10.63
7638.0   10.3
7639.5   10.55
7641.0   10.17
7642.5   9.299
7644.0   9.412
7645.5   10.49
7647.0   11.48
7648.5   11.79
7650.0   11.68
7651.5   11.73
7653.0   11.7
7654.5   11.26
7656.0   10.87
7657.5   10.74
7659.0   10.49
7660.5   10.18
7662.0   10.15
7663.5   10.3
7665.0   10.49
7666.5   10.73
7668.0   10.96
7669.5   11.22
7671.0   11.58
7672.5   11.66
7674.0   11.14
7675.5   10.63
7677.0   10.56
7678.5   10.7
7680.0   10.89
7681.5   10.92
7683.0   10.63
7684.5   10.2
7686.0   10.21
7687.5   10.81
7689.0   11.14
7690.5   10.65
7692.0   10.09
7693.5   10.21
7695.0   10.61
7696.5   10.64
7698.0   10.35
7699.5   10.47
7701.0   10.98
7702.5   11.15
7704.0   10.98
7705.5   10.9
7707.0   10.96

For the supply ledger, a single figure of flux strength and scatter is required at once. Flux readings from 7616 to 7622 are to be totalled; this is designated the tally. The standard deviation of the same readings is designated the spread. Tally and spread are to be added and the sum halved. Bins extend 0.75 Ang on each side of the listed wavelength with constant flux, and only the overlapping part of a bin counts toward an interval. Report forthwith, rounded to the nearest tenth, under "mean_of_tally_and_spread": 20.1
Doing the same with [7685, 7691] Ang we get 21.6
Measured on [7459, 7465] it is 18.7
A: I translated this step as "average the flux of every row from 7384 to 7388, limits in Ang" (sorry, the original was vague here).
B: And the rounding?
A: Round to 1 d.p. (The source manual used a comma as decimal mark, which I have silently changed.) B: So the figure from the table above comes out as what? 10.0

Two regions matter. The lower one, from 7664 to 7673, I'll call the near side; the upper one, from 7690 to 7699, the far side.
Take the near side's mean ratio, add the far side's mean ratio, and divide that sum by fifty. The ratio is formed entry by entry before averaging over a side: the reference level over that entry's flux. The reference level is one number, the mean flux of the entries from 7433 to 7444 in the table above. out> 0.0326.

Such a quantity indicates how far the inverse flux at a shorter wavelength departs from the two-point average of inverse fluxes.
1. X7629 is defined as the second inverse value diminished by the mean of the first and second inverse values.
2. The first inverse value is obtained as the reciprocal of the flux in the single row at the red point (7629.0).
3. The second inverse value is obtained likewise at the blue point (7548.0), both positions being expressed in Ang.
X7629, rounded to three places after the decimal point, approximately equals 0.021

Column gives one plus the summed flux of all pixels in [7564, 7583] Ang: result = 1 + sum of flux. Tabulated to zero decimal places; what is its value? 139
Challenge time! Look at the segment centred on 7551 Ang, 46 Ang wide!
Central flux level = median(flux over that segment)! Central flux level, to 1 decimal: 10.2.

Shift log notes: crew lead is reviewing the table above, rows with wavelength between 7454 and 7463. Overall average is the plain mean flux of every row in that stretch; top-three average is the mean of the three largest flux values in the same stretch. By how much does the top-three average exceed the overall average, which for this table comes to 0.29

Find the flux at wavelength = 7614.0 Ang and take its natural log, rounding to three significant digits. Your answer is 2.12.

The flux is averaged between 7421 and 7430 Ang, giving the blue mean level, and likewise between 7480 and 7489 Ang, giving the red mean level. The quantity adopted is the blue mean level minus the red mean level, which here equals -3.0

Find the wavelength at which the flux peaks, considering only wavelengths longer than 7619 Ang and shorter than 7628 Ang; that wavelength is 7627.5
